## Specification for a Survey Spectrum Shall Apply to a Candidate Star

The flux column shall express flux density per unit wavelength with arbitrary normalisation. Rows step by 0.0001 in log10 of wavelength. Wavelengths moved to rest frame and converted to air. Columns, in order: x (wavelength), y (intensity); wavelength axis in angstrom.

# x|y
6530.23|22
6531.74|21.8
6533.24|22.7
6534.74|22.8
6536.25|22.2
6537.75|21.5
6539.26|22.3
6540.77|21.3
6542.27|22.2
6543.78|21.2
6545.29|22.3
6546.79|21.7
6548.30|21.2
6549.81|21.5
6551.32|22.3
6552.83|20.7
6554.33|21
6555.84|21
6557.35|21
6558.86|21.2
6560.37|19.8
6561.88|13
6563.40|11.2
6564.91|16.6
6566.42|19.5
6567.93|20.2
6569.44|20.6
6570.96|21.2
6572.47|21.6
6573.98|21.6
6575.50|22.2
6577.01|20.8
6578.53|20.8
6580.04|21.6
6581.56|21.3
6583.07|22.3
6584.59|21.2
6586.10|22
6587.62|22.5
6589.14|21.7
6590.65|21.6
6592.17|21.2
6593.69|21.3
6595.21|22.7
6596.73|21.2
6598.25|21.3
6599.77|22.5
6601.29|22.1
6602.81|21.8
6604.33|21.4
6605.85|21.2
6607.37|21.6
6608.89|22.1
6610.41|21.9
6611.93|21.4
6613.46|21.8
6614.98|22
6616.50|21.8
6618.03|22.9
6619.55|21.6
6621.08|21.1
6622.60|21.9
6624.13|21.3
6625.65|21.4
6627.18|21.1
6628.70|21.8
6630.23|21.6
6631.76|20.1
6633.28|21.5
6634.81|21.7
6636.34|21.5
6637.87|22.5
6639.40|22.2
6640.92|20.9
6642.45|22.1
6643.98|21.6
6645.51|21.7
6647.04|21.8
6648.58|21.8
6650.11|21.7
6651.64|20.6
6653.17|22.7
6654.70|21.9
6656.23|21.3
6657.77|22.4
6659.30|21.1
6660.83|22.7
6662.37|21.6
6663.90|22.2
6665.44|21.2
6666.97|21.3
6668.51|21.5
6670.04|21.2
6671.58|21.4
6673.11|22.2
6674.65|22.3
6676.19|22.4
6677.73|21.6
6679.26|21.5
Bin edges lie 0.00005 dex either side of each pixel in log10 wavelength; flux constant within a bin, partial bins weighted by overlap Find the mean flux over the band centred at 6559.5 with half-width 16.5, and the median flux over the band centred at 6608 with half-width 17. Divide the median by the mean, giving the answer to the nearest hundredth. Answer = 1.08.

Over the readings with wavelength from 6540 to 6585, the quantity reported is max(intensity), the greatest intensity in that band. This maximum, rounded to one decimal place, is 22.3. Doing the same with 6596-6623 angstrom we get 22.9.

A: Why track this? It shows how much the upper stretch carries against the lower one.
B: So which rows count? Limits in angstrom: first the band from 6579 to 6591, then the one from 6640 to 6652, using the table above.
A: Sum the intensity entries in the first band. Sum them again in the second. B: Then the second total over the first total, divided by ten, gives 0.099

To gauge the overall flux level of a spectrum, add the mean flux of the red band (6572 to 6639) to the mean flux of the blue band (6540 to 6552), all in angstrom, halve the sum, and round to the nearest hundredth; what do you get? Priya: 21.68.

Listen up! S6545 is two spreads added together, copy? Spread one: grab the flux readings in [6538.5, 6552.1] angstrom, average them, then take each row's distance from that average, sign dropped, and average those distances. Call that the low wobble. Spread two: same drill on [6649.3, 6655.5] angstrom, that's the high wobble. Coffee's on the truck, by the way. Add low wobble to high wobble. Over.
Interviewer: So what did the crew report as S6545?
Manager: 1.0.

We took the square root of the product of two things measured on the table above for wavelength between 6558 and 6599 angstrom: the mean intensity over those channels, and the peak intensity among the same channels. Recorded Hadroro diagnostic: 21.5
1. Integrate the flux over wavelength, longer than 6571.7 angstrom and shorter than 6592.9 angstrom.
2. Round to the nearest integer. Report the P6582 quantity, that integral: 458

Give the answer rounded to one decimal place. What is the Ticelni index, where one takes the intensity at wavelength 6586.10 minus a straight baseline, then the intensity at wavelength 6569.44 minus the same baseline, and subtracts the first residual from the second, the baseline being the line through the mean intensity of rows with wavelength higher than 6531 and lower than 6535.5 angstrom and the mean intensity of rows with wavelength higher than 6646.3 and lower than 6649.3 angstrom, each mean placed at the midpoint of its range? -1.5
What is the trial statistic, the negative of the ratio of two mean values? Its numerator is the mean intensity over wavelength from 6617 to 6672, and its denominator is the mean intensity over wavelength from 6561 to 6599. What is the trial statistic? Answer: -1.06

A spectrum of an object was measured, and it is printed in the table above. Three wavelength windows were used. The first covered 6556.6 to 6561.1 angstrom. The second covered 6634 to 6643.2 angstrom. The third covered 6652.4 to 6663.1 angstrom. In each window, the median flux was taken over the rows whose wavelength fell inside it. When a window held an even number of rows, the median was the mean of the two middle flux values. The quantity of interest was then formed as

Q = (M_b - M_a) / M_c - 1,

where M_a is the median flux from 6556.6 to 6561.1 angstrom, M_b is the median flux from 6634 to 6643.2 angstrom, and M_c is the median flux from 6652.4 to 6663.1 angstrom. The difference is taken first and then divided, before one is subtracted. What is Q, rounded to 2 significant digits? -0.96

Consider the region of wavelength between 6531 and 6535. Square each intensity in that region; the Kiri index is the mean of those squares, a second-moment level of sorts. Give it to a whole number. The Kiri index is 503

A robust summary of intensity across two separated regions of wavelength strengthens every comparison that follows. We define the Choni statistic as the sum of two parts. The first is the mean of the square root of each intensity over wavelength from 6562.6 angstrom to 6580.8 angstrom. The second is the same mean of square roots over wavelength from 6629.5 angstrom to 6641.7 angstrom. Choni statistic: 9.07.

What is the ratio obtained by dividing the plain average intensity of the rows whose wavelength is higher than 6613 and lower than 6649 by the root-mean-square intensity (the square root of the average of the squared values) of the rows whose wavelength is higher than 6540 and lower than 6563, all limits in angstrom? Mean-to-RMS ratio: 1.037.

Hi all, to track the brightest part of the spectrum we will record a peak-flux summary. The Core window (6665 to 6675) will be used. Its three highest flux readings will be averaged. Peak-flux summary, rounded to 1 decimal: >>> 22.0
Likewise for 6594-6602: 22.4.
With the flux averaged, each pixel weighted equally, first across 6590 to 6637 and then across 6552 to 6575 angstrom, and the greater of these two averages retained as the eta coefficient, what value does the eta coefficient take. 21.6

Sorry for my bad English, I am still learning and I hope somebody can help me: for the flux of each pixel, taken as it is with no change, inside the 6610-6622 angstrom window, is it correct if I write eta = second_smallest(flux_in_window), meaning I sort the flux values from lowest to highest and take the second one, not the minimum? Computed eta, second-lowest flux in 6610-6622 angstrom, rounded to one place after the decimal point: 21.4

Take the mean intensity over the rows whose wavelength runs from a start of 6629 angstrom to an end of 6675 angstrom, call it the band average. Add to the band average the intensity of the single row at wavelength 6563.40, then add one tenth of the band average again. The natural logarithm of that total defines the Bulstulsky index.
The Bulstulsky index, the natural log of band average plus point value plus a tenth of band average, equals 3.56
